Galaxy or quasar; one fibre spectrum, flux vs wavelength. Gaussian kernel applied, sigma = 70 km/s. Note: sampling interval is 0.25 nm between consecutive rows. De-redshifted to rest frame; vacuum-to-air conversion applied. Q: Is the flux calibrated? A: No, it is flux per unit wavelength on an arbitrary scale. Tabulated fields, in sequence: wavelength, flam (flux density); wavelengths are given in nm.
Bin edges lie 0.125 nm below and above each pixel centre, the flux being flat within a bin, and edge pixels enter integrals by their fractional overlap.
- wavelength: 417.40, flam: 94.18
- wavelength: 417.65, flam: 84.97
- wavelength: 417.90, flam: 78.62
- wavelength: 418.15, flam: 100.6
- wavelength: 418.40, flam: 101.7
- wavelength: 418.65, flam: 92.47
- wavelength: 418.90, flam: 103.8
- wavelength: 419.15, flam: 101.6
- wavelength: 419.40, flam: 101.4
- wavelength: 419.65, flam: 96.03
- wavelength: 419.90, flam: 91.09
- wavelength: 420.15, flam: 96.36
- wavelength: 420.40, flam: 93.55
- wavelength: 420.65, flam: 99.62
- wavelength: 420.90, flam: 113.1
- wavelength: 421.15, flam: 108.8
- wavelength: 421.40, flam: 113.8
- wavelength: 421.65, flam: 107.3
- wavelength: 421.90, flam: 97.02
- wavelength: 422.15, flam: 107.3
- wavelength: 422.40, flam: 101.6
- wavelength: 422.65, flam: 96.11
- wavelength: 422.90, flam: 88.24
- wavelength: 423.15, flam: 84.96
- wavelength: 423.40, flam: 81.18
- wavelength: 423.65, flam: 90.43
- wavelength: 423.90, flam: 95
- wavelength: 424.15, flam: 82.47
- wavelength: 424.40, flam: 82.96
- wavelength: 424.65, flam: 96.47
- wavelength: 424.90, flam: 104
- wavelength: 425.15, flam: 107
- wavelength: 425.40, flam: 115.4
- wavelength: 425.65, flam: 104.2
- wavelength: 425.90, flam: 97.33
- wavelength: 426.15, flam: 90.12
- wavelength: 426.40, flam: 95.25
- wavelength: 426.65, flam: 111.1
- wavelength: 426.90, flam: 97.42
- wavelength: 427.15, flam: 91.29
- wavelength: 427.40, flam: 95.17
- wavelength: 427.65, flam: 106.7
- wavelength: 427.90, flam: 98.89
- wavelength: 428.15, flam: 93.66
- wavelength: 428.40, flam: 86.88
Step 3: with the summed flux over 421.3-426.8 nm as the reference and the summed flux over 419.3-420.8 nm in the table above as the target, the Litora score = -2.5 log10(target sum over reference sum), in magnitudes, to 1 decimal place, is 1.4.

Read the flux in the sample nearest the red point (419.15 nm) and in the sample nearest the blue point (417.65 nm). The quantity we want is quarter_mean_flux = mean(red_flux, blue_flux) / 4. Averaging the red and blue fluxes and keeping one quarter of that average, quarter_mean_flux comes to 23.3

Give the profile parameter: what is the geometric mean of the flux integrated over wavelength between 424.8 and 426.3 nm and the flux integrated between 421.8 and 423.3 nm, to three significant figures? 149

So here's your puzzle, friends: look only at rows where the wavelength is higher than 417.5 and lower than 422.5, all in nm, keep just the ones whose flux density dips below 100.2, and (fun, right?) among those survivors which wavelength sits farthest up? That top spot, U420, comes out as 421.90 nm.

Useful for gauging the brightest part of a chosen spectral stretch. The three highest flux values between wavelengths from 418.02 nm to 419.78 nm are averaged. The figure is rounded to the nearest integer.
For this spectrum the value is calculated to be 102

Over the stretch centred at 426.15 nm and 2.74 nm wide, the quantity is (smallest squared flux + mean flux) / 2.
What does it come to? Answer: 4111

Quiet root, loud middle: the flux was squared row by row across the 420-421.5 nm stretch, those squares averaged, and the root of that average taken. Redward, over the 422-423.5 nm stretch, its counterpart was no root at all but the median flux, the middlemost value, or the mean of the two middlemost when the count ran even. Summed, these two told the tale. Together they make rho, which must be 197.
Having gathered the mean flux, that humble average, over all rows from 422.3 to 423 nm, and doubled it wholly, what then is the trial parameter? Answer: 191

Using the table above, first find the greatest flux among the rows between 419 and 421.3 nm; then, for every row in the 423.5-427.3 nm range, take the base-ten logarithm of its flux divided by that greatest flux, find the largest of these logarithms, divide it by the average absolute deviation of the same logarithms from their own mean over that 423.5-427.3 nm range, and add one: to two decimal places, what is 1.27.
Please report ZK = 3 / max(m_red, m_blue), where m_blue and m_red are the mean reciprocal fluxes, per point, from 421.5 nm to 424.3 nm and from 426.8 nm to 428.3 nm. 279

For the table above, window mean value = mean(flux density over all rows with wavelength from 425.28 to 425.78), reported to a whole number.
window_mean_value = 110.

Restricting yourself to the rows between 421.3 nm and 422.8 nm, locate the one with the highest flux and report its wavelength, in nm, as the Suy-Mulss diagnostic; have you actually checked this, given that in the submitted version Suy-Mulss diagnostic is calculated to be 421.40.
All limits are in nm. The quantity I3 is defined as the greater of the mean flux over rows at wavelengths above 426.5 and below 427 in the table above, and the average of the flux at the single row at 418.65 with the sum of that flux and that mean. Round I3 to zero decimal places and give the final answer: 145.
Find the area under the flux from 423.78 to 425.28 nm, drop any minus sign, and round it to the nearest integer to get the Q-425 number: 142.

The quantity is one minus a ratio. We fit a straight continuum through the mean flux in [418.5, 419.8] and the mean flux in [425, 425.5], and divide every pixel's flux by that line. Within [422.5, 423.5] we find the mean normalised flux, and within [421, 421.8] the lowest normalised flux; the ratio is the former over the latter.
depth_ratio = 0.20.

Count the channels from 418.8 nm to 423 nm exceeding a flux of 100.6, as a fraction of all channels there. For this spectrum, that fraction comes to 0.53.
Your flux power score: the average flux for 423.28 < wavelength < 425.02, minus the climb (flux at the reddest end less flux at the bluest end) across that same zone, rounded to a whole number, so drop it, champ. 68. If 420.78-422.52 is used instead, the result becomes 118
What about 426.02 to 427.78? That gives 82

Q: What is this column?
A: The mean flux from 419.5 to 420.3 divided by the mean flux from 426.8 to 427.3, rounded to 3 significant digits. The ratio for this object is 1.00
